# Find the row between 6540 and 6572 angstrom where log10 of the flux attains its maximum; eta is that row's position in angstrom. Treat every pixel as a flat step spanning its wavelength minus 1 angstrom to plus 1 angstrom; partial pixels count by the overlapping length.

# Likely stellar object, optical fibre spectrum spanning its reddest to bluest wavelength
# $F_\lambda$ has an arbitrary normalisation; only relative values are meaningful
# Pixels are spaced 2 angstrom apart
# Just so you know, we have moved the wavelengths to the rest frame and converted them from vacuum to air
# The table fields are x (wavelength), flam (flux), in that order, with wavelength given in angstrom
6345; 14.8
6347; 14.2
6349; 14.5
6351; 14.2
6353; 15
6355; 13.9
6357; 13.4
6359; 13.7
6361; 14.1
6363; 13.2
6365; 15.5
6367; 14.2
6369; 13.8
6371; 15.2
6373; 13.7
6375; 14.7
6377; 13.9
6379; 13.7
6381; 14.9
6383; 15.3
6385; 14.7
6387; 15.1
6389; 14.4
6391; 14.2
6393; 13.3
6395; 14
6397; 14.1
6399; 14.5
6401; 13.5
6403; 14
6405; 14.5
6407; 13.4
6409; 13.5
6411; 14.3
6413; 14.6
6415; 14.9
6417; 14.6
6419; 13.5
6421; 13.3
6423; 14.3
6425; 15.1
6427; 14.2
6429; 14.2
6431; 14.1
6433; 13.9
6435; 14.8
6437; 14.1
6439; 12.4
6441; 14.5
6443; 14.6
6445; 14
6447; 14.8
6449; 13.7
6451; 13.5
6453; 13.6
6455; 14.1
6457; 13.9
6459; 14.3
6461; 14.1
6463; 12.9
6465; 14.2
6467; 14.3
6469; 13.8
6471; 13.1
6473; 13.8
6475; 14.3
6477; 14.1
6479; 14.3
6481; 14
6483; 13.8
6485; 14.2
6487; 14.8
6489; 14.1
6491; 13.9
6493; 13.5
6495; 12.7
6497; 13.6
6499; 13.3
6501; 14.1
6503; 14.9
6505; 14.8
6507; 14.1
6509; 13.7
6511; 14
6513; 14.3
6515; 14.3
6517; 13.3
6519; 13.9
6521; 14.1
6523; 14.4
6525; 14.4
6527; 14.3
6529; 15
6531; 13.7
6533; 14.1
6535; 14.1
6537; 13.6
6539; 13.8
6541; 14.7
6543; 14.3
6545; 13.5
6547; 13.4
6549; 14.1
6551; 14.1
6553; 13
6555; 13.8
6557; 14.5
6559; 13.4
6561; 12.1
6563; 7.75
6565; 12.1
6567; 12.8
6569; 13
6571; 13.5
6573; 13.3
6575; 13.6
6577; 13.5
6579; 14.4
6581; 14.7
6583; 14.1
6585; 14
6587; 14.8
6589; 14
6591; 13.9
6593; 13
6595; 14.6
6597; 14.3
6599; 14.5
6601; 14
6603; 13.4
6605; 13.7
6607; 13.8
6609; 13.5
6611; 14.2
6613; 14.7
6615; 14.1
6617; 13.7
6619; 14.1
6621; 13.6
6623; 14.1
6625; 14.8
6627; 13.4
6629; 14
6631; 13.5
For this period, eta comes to 6541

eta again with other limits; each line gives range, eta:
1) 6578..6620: 6587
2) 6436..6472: 6447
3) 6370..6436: 6383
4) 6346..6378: 6365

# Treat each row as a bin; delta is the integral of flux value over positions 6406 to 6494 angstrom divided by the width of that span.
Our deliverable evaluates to 14.0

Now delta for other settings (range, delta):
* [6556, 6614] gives 13.6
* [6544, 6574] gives 13.0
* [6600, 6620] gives 13.9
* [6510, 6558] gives 14.0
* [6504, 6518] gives 14.1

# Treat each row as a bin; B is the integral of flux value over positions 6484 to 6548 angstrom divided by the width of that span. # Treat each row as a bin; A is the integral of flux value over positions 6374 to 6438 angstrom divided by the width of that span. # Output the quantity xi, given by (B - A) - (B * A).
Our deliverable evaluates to -200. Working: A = 14.2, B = 14.0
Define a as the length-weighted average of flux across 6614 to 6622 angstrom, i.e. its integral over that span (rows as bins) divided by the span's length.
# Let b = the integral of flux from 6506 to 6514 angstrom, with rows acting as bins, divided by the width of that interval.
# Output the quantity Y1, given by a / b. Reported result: 0.99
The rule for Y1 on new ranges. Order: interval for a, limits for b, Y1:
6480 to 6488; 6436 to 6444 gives 1.02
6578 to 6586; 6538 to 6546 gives 1.02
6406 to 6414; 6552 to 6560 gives 1.02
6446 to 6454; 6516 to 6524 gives 1.00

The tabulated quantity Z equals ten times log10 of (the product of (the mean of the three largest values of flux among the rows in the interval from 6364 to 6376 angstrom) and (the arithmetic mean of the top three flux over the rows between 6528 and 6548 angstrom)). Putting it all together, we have 23.5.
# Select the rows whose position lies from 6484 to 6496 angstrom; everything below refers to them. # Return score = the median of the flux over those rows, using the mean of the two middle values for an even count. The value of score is 14.0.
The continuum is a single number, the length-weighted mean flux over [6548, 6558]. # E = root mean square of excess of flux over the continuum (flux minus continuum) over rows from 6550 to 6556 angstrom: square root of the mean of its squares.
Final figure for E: 0.54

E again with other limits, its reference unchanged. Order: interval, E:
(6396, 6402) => 0.43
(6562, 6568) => 3.75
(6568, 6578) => 0.56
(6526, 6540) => 0.48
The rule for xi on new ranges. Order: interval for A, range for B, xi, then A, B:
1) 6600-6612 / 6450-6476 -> -190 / 13.8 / 13.8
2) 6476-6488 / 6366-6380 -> -201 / 14.2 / 14.2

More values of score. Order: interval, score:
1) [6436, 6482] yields 14.1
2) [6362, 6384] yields 14.2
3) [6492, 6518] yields 14.0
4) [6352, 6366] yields 13.9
